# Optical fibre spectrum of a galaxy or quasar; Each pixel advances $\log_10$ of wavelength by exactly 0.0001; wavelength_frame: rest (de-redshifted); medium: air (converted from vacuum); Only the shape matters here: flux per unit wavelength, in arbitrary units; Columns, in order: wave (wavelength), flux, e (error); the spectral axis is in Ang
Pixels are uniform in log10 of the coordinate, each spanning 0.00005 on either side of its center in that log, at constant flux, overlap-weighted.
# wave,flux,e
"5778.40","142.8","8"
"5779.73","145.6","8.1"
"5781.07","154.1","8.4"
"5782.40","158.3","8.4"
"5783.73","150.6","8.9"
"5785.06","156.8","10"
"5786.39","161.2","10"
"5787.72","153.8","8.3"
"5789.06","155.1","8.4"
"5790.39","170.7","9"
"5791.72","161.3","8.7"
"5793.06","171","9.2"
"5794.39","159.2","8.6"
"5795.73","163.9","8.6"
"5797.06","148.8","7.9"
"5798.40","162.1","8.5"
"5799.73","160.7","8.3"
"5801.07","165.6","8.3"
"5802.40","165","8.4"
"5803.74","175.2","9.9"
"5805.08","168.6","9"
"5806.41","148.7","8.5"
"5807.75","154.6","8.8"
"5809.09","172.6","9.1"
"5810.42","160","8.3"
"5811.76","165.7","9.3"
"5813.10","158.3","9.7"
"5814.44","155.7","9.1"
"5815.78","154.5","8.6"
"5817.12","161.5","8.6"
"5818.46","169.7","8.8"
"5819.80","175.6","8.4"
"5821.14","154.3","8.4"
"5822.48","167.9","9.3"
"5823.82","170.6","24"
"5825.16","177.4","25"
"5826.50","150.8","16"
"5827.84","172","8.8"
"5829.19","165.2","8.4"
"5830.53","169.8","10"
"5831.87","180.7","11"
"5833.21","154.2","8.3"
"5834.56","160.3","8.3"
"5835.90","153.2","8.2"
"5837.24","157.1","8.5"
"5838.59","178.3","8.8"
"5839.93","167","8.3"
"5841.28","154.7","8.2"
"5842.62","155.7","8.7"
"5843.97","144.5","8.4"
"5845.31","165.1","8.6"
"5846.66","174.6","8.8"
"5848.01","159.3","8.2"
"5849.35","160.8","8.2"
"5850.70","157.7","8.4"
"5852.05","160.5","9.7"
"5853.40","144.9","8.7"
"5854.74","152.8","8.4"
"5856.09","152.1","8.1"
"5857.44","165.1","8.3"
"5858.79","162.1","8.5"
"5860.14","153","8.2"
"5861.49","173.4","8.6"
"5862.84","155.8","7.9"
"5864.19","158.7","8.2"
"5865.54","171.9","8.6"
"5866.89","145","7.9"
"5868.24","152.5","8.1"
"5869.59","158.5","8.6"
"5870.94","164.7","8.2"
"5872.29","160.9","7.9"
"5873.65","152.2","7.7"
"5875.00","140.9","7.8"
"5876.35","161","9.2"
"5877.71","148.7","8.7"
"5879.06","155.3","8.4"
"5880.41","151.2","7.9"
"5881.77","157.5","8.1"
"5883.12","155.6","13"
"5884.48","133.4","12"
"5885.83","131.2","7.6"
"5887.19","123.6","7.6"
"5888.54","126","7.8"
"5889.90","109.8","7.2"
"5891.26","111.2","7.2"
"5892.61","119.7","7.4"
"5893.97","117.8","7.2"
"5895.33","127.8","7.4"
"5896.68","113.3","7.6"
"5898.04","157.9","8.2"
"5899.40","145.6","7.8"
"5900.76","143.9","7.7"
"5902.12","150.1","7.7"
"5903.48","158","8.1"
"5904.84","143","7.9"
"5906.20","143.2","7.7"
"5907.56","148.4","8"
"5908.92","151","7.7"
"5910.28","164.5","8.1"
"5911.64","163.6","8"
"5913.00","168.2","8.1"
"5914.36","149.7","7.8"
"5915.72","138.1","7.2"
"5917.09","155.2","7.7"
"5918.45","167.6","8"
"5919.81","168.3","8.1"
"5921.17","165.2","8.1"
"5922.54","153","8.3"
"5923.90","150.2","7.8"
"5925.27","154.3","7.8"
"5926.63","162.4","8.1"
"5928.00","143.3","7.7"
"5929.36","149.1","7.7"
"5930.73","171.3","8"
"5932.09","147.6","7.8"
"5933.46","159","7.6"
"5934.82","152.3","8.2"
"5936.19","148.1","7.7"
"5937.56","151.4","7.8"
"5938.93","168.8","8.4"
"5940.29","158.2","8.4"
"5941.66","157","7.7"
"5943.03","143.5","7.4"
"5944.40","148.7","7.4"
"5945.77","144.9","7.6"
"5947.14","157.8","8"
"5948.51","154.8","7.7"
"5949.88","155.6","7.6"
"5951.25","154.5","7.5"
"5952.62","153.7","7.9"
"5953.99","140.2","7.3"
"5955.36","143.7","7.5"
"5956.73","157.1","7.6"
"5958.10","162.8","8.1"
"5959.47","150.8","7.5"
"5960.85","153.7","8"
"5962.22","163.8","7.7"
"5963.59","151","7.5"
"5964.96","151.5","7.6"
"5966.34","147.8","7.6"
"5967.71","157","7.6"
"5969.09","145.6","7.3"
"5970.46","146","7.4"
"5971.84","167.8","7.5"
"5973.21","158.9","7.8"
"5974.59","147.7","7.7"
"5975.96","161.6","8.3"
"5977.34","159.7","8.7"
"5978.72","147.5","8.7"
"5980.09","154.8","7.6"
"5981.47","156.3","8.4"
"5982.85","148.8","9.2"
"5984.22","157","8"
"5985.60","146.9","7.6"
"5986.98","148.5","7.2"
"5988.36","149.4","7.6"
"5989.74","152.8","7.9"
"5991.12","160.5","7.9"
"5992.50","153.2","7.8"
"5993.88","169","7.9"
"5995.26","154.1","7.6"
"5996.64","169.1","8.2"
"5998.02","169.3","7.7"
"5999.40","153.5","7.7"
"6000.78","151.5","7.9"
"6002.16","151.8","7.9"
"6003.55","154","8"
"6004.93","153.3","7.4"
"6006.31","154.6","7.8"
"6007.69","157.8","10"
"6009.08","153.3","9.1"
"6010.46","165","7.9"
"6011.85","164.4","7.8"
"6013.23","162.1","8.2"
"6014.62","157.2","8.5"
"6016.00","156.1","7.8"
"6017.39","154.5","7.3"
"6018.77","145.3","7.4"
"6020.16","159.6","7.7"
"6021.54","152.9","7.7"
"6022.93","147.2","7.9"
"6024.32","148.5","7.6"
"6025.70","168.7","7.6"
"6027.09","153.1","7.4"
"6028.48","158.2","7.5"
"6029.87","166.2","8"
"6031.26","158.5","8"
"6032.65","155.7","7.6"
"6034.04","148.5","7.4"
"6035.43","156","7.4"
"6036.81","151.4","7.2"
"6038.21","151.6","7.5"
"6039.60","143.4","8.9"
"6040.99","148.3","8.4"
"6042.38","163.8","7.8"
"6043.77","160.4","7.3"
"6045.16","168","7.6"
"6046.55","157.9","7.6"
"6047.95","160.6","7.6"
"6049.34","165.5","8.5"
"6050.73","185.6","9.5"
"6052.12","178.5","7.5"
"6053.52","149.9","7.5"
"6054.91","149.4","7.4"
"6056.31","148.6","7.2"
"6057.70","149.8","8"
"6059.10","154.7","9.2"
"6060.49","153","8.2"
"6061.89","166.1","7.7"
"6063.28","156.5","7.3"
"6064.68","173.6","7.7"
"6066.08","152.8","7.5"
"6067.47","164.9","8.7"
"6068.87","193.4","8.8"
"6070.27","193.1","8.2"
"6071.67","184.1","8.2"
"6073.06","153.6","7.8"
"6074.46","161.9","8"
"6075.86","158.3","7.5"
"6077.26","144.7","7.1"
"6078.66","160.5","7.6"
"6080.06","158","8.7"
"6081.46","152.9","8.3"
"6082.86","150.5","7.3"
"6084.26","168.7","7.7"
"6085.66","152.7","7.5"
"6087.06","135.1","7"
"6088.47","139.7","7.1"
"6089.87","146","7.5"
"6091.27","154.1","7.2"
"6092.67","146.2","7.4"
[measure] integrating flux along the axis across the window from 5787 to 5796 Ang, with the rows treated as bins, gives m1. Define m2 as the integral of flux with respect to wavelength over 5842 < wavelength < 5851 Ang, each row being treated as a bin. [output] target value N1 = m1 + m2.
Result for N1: 2895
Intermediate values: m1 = 1458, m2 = 1438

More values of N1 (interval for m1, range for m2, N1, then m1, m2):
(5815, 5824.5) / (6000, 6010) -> 3106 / 1565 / 1540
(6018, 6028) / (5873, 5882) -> 2907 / 1538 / 1369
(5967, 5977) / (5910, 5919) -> 2970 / 1551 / 1420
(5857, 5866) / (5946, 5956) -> 2975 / 1463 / 1512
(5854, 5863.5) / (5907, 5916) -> 2913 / 1512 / 1402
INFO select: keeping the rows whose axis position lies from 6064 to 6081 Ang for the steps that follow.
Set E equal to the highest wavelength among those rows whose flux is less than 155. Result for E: 6077.26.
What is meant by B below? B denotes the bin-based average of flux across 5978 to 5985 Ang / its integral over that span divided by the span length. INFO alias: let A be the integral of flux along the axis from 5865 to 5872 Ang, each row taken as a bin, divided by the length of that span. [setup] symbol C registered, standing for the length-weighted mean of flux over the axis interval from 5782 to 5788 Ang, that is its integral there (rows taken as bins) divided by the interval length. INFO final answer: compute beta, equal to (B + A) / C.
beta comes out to 1.99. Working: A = 159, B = 153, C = 156.4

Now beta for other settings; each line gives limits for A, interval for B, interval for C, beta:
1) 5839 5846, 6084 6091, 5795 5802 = 1.91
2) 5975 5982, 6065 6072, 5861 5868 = 2.08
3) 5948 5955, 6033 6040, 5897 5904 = 2.03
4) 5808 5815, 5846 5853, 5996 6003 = 2.04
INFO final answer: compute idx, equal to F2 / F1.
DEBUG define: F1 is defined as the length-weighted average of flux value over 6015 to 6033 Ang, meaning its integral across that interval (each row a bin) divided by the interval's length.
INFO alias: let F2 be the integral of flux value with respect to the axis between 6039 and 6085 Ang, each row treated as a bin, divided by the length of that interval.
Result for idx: 1.037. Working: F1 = 156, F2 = 162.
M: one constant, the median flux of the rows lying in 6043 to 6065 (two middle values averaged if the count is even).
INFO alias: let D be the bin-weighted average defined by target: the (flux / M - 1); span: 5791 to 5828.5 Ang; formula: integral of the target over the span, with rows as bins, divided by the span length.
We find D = 0.03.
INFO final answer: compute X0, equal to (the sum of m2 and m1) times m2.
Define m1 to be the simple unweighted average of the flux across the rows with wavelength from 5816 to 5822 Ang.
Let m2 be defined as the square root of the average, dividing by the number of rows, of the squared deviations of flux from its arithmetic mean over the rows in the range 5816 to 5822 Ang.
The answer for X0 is 1400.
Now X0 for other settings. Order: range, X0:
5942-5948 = 860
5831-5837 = 1918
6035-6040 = 705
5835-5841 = 1687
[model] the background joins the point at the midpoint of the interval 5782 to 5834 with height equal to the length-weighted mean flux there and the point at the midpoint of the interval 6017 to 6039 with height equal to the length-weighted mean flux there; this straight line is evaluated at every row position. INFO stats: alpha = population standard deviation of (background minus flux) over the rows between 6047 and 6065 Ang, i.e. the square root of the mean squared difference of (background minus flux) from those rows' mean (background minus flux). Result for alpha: 11.7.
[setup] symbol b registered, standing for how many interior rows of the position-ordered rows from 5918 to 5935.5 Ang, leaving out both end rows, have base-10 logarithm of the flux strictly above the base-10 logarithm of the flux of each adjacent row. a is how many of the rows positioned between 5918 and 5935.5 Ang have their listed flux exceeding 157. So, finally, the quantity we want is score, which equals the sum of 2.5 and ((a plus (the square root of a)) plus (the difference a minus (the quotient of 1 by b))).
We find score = 17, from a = 6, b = 4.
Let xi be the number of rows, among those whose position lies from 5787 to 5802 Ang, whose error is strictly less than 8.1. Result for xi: 1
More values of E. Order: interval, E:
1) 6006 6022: 6021.54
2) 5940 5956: 5955.36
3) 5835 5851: 5843.97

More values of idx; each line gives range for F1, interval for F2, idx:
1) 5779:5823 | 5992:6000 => 1.006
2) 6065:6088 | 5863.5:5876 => 0.968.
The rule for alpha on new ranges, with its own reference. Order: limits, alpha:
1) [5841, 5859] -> 7.8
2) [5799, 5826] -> 8.0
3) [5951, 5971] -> 6.4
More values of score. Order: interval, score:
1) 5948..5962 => 7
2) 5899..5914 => 12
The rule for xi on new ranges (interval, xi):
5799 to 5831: 0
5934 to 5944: 4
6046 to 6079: 16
